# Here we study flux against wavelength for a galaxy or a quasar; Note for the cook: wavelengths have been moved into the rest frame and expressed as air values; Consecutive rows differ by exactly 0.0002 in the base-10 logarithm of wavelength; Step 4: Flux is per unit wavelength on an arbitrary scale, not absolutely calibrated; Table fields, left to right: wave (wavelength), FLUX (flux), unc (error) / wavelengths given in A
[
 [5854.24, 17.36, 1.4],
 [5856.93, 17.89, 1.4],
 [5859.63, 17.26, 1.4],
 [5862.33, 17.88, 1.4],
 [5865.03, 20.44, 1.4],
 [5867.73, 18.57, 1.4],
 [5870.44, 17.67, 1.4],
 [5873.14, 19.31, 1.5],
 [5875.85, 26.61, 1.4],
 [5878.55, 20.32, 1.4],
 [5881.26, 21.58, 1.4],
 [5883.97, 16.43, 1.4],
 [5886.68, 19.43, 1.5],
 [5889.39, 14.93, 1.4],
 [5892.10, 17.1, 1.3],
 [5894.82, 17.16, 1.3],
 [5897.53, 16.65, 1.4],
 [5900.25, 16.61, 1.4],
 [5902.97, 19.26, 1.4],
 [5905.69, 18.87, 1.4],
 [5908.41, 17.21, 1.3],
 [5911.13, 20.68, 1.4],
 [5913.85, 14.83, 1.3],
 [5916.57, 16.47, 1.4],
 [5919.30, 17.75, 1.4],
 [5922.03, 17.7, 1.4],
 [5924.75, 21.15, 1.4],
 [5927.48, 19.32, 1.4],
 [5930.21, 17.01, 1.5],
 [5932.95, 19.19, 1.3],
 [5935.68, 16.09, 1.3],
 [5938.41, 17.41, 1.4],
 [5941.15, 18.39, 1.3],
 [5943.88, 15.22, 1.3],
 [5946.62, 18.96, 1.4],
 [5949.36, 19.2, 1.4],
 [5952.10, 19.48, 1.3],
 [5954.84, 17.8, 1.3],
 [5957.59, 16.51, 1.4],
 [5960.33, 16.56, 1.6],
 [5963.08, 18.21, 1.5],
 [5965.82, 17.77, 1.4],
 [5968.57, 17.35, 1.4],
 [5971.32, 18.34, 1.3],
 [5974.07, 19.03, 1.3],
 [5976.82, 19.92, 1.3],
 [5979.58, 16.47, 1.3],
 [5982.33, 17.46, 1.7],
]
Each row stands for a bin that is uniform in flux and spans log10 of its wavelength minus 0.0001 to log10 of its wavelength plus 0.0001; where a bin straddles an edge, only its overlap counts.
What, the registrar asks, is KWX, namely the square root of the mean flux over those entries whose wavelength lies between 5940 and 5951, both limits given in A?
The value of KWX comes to 4.24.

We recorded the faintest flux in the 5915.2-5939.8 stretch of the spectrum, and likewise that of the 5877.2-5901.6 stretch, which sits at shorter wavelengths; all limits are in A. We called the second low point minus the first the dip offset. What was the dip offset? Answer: -1.2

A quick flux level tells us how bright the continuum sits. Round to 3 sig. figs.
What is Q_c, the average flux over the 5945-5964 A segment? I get 18.1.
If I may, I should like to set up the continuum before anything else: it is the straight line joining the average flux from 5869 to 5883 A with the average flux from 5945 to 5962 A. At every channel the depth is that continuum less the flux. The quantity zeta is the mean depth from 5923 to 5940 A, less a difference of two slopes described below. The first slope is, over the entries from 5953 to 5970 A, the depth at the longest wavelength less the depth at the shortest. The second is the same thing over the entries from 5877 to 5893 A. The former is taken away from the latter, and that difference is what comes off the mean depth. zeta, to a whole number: -2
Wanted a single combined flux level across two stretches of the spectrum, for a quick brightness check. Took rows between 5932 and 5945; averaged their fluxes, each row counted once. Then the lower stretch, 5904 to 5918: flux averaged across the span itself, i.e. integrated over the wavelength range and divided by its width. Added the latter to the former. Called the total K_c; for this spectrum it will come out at 34.9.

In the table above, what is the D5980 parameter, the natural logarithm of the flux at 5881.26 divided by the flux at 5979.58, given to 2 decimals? 0.27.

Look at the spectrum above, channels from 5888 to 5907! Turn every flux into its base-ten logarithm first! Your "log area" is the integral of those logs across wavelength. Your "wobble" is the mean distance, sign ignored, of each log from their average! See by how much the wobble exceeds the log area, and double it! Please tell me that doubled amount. -46.9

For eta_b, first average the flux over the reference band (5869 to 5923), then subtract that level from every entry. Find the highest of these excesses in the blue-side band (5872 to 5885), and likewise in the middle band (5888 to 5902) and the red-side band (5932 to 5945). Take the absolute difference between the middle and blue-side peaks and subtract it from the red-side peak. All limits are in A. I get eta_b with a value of -8.6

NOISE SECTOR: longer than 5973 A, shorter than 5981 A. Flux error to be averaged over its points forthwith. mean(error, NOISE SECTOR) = 1.30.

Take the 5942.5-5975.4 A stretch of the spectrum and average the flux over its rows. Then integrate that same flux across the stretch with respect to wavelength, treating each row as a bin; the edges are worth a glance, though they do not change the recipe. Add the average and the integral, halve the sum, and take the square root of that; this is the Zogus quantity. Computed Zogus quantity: 17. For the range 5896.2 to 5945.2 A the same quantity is 21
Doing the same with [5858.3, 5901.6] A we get 20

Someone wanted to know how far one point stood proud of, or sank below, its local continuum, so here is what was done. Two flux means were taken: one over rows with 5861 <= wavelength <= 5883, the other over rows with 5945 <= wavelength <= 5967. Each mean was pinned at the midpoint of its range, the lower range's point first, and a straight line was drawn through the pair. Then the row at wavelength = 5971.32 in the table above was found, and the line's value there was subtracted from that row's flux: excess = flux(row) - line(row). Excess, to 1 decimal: 0.7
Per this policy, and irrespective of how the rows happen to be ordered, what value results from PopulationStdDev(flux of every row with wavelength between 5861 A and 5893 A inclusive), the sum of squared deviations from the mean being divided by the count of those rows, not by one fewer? 2.9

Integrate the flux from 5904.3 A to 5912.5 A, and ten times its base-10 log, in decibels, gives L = 21.9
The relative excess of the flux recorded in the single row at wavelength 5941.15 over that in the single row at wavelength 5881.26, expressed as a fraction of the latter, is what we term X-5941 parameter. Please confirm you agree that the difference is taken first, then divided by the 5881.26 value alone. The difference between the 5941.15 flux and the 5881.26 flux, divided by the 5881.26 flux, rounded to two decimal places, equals -0.15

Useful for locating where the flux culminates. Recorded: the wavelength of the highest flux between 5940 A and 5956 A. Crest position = 5952.10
